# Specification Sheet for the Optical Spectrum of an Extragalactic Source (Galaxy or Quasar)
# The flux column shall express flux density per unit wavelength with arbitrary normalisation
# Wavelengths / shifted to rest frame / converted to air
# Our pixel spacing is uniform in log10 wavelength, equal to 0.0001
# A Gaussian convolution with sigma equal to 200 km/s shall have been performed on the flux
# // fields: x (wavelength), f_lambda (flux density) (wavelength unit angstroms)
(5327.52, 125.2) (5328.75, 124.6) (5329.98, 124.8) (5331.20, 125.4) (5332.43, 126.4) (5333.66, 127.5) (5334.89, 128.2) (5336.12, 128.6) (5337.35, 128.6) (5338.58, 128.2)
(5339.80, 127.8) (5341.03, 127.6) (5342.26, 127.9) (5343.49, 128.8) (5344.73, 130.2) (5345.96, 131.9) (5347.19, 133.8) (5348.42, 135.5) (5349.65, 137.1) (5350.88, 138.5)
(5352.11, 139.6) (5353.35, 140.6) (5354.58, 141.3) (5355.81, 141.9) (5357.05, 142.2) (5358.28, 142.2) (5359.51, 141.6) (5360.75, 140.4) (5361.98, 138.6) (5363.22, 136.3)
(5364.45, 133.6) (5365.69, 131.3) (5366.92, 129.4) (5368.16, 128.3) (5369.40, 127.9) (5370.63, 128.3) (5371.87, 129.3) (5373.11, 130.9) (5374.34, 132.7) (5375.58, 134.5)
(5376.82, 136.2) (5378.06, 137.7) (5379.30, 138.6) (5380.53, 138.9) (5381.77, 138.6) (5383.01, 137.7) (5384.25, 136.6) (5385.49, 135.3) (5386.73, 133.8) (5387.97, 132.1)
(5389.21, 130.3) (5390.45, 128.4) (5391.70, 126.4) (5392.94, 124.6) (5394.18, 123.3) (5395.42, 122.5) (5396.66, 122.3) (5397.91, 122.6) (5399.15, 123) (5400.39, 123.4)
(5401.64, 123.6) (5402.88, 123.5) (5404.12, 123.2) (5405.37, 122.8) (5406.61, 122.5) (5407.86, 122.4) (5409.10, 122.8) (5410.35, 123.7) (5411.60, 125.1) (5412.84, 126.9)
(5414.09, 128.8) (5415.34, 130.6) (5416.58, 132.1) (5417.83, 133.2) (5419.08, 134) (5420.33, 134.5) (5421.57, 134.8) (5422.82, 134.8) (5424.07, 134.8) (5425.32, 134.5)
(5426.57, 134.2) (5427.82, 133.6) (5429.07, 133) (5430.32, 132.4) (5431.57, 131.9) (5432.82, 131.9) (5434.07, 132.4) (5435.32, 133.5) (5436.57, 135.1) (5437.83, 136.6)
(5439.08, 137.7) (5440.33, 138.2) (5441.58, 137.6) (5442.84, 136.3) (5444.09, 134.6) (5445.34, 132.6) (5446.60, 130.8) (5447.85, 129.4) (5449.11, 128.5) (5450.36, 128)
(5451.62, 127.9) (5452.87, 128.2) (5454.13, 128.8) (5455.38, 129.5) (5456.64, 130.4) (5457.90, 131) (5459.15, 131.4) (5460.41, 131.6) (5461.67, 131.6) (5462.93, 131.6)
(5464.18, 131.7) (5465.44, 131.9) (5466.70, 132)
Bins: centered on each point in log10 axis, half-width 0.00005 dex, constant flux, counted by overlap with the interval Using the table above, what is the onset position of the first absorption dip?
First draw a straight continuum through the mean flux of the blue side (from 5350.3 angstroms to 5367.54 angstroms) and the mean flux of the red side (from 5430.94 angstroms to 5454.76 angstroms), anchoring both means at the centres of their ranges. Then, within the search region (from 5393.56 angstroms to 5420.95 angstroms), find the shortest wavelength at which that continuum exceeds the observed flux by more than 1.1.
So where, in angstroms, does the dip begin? 5394.18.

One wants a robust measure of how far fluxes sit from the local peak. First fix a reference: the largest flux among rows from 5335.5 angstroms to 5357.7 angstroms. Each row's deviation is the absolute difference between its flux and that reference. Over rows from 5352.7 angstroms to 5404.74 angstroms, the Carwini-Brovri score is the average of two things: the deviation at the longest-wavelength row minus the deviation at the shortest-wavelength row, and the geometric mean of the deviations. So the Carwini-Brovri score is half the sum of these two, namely 8.7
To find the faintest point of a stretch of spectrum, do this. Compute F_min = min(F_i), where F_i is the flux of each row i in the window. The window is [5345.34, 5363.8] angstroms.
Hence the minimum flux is 131.9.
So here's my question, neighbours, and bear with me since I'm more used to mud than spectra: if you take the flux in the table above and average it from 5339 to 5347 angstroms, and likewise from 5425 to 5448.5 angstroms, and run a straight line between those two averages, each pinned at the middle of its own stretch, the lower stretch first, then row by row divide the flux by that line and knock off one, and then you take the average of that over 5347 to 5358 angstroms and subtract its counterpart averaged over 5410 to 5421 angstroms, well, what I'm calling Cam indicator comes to 0.095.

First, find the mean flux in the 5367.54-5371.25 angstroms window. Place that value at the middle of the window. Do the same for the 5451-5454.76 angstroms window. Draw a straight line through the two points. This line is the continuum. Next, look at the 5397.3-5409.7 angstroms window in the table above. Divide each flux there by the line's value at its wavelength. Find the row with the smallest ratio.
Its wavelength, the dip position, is 5407.86 angstroms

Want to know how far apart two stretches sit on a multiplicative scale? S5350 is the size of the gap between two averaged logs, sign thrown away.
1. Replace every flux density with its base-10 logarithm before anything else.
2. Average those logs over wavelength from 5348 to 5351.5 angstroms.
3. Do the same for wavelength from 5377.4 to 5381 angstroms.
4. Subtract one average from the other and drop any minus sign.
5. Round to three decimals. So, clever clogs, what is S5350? 0.004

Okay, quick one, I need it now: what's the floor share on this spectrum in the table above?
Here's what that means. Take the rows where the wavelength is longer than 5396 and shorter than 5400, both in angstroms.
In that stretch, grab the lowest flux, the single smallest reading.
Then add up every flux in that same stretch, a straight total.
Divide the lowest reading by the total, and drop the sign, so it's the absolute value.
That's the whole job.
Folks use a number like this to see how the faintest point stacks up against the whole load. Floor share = 0.332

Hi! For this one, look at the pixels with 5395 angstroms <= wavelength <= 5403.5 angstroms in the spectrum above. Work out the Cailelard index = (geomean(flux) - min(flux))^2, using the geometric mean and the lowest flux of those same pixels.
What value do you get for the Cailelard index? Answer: 0.5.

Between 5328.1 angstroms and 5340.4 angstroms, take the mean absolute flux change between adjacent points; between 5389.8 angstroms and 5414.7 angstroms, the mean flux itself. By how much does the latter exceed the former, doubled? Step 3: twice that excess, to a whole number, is 247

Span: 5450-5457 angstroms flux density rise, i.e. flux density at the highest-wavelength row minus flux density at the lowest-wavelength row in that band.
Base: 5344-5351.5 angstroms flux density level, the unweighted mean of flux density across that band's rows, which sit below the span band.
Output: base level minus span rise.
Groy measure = 132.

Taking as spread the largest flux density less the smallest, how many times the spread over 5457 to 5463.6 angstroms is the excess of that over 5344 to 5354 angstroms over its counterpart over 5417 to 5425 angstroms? 14.7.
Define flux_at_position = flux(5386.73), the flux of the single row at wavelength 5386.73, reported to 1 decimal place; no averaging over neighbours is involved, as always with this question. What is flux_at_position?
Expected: 133.8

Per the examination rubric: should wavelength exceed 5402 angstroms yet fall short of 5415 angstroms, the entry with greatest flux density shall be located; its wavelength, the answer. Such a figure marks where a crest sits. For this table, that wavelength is 5414.09 angstroms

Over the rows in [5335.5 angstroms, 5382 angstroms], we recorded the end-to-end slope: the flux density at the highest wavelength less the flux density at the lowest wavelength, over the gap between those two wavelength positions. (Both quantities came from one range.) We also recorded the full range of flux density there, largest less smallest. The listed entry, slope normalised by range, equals 0.02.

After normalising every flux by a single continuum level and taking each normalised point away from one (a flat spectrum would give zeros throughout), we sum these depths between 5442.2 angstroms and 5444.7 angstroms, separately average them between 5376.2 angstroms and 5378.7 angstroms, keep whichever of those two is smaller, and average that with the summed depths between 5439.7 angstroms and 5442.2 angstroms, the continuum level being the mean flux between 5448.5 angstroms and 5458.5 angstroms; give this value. -0.12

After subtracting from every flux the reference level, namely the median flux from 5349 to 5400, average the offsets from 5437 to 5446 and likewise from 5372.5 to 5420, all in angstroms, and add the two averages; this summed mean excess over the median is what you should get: -3.7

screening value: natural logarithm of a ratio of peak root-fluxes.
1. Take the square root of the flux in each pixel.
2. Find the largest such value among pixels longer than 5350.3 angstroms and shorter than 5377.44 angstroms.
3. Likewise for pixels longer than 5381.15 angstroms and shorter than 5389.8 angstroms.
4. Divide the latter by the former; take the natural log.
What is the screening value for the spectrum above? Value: -0.013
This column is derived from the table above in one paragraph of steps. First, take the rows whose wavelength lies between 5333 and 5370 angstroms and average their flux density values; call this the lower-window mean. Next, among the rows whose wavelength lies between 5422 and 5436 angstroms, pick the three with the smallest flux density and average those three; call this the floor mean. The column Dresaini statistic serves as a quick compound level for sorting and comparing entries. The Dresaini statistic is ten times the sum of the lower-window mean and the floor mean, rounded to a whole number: 2659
